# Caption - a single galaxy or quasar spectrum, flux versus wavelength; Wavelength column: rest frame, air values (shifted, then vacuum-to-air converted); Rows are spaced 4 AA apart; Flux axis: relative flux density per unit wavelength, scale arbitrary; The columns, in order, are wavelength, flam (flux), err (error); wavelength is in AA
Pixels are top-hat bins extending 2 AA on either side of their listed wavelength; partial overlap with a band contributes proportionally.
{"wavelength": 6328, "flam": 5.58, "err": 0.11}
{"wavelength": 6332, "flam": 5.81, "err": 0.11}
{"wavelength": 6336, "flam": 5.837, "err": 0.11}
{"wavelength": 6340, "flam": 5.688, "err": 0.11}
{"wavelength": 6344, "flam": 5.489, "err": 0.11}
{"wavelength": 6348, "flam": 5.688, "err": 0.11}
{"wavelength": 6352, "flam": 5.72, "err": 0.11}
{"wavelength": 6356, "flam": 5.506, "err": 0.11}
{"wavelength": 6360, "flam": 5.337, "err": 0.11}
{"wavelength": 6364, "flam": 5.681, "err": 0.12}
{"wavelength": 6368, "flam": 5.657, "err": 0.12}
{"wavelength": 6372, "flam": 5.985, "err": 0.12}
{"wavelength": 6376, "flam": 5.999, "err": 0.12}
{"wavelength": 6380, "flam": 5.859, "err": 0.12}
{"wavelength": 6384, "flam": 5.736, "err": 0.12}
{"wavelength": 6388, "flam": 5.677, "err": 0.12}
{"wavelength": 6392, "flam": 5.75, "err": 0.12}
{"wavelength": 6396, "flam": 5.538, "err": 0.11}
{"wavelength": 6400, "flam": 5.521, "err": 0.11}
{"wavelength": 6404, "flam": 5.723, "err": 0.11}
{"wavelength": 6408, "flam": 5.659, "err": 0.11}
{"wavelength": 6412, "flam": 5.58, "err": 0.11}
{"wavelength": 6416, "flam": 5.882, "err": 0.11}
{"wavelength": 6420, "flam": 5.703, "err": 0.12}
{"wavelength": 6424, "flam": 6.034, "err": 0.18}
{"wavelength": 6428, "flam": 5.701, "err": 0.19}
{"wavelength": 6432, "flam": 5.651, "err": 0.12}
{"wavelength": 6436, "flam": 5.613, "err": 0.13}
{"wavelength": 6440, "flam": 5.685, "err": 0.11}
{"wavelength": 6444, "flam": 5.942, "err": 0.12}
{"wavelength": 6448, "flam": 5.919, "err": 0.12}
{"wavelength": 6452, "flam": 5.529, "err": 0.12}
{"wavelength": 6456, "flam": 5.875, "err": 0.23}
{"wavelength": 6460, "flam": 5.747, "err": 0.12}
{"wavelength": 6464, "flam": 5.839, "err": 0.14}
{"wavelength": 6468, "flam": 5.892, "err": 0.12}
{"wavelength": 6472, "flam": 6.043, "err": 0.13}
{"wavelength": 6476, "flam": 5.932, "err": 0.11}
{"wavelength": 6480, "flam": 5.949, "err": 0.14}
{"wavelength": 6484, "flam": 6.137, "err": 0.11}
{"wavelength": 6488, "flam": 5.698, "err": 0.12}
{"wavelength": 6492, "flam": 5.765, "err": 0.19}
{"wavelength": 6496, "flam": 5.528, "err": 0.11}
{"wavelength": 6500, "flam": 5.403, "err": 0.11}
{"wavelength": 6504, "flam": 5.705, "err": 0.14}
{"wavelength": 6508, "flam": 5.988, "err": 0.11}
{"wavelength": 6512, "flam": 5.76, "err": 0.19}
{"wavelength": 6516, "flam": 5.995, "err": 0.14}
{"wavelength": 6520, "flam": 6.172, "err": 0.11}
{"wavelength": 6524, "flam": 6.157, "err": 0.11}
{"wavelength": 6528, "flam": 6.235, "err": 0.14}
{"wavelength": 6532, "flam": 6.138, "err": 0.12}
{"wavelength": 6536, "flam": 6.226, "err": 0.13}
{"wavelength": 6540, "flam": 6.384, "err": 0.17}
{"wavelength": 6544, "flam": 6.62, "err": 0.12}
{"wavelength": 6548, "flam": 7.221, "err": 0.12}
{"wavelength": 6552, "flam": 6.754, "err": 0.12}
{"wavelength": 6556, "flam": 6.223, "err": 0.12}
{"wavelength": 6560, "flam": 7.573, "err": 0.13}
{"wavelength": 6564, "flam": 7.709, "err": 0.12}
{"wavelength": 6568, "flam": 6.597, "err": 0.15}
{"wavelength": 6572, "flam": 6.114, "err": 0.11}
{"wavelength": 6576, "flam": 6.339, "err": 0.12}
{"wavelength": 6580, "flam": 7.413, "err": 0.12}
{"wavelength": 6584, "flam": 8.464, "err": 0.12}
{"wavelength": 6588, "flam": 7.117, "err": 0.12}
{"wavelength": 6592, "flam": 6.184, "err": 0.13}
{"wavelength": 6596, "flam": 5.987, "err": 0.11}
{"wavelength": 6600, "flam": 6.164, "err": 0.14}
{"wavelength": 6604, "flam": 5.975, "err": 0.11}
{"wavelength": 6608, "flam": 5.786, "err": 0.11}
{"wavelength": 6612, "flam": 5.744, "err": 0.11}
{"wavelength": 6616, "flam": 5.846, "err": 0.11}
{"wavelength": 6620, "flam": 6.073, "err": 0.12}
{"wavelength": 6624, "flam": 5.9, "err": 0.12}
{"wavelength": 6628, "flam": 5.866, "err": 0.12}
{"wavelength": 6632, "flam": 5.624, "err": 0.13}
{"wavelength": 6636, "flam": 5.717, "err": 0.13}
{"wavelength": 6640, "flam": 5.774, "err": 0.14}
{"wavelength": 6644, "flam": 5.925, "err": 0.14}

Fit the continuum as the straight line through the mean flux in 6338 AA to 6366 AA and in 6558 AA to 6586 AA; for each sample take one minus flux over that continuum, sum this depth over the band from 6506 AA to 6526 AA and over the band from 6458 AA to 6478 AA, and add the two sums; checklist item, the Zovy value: 0.97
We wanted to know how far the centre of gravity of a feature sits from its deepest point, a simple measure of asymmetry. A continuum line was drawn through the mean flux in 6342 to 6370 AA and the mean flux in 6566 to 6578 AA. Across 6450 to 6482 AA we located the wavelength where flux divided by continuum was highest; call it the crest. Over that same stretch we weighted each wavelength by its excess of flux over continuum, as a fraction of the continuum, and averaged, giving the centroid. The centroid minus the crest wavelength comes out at -12.1 AA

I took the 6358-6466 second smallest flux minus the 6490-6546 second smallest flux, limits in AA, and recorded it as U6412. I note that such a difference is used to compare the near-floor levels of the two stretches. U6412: 0.0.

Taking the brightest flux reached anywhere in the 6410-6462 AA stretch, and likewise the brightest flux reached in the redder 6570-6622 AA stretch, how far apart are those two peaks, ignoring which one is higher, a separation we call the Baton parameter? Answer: 2.4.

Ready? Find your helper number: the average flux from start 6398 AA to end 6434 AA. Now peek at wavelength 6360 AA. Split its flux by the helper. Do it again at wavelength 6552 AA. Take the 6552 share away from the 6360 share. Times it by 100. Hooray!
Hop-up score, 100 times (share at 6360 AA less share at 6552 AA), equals -25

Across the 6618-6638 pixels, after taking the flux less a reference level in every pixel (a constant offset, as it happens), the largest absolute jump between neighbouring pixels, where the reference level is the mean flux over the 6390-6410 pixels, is 0.24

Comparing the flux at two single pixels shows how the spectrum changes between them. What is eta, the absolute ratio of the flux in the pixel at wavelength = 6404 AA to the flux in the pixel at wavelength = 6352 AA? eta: 1.00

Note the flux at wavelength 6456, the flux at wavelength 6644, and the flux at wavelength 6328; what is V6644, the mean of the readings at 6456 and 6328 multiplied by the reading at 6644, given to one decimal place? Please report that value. 33.9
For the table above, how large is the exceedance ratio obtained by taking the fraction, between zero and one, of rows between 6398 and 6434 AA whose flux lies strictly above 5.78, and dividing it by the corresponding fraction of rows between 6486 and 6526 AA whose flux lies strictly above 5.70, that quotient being 0.32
